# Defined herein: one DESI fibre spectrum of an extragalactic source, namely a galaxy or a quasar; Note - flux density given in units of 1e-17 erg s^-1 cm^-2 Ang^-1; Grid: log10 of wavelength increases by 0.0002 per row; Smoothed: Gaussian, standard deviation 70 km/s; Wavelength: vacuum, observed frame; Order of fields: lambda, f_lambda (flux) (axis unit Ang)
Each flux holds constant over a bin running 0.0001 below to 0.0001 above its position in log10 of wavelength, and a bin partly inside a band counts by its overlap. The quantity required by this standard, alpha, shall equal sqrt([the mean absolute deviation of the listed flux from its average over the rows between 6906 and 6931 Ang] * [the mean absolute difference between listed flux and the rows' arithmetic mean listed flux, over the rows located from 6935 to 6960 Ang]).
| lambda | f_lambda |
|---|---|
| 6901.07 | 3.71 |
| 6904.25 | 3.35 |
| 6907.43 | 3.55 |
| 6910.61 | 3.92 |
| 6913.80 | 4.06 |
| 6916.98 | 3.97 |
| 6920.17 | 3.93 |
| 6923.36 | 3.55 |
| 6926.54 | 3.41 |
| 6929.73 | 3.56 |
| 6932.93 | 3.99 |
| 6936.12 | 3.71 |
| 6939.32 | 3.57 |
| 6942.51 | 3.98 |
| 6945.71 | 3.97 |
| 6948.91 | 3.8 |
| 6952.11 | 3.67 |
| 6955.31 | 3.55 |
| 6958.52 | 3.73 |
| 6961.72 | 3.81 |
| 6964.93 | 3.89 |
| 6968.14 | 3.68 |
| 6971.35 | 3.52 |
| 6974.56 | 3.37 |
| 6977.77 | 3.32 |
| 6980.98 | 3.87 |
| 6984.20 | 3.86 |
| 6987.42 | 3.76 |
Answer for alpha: 0.169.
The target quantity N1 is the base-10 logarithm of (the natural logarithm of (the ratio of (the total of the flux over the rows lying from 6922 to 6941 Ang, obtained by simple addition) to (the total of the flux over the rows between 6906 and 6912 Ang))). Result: 0.0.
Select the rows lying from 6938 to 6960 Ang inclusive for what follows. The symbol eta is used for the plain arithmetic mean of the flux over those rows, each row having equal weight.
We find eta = 3.75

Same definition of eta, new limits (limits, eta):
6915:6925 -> 3.82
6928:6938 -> 3.75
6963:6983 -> 3.61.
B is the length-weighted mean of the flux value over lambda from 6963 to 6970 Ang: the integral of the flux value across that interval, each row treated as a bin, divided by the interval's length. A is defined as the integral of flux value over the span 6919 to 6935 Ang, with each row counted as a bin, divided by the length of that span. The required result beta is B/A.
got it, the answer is 1.02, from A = 3.68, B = 3.77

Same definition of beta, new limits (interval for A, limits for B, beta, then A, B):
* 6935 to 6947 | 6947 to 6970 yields 0.98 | 3.81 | 3.73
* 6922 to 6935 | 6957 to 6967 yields 1.05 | 3.63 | 3.80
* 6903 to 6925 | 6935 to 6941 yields 0.97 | 3.77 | 3.64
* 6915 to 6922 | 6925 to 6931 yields 0.88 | 3.94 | 3.48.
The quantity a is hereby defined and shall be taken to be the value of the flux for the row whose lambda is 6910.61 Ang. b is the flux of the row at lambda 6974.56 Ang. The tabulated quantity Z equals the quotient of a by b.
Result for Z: 1.16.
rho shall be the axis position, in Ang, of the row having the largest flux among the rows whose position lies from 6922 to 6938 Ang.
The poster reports 6932.93 Ang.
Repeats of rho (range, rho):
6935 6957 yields 6942.51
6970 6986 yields 6980.98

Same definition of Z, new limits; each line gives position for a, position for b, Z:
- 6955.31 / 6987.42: 0.94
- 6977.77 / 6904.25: 0.99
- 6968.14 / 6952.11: 1.00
